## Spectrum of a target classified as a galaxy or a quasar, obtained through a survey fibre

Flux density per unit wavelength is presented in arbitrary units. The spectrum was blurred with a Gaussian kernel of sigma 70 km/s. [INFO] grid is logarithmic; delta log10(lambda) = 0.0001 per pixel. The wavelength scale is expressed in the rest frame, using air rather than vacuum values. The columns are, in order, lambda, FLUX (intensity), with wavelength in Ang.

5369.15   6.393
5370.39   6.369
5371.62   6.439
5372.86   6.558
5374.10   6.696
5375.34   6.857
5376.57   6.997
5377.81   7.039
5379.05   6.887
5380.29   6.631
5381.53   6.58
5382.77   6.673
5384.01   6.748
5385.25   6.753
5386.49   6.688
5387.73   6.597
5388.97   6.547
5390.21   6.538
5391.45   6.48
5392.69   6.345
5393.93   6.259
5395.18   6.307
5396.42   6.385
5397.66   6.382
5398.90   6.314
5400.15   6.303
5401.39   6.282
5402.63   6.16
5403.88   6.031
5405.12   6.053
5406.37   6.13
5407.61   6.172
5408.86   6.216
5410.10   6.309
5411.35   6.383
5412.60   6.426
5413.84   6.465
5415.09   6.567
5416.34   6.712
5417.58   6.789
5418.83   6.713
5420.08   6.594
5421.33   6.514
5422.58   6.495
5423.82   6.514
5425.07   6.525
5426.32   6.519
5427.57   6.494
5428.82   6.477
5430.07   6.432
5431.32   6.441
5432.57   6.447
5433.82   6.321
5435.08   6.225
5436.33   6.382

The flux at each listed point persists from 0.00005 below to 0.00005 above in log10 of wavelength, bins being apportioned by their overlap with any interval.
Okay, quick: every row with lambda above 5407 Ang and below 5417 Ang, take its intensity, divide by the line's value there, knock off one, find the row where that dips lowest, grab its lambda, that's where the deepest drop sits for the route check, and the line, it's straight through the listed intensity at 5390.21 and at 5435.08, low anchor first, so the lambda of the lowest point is 5407.61 Ang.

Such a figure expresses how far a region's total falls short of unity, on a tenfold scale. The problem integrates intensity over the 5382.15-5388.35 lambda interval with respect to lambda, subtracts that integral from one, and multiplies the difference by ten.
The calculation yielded -405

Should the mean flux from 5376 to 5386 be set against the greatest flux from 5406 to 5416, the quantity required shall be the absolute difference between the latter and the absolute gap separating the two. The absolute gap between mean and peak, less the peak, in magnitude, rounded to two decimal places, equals 6.35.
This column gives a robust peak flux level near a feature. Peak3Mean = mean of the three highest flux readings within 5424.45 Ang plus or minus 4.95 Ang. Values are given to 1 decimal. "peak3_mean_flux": 6.5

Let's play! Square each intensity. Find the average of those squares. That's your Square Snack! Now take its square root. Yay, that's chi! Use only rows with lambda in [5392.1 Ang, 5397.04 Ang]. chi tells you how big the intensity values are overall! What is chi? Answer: 6.32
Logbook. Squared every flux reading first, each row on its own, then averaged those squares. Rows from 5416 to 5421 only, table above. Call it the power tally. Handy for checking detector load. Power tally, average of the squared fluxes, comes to 45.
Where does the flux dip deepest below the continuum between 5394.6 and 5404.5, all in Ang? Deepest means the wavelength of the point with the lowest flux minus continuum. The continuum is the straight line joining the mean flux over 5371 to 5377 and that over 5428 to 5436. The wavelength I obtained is 5403.88 Ang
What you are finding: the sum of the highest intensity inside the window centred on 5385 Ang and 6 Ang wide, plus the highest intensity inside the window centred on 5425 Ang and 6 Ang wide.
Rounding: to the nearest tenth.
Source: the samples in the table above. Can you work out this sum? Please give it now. 13.3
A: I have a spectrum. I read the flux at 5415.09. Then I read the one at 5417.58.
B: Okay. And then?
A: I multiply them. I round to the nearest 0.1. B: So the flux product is 44.6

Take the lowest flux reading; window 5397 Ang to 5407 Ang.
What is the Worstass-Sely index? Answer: 6.031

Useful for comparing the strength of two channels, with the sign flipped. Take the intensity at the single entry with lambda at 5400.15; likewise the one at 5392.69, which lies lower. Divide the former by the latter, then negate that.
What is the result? -0.99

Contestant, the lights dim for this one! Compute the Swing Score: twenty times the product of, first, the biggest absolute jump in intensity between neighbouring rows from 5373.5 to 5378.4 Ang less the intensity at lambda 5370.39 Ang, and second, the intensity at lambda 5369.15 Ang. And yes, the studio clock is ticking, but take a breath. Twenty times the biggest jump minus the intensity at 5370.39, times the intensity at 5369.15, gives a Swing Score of -794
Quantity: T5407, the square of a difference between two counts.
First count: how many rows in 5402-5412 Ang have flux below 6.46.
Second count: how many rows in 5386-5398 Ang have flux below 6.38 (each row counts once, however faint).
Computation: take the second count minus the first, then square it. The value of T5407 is 25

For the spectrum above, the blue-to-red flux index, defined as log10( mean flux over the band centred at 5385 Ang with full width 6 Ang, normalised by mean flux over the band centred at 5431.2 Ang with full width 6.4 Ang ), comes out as 0.018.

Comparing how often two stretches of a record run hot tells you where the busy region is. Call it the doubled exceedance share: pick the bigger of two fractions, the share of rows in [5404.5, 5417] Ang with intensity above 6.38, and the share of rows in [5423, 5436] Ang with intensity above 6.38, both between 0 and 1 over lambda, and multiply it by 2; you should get 1.60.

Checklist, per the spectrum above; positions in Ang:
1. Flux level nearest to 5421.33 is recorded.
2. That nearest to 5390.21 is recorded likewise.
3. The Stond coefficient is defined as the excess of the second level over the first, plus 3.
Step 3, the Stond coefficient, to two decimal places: 3.02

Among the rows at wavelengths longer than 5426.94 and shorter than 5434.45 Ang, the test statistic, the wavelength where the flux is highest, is 5427.57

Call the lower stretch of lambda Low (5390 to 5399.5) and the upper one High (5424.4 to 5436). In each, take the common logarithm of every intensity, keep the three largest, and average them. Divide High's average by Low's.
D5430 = 1.00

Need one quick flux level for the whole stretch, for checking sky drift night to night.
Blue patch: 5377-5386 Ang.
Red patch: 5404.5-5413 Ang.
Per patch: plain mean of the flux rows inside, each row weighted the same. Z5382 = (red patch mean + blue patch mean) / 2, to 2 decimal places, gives 6.50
